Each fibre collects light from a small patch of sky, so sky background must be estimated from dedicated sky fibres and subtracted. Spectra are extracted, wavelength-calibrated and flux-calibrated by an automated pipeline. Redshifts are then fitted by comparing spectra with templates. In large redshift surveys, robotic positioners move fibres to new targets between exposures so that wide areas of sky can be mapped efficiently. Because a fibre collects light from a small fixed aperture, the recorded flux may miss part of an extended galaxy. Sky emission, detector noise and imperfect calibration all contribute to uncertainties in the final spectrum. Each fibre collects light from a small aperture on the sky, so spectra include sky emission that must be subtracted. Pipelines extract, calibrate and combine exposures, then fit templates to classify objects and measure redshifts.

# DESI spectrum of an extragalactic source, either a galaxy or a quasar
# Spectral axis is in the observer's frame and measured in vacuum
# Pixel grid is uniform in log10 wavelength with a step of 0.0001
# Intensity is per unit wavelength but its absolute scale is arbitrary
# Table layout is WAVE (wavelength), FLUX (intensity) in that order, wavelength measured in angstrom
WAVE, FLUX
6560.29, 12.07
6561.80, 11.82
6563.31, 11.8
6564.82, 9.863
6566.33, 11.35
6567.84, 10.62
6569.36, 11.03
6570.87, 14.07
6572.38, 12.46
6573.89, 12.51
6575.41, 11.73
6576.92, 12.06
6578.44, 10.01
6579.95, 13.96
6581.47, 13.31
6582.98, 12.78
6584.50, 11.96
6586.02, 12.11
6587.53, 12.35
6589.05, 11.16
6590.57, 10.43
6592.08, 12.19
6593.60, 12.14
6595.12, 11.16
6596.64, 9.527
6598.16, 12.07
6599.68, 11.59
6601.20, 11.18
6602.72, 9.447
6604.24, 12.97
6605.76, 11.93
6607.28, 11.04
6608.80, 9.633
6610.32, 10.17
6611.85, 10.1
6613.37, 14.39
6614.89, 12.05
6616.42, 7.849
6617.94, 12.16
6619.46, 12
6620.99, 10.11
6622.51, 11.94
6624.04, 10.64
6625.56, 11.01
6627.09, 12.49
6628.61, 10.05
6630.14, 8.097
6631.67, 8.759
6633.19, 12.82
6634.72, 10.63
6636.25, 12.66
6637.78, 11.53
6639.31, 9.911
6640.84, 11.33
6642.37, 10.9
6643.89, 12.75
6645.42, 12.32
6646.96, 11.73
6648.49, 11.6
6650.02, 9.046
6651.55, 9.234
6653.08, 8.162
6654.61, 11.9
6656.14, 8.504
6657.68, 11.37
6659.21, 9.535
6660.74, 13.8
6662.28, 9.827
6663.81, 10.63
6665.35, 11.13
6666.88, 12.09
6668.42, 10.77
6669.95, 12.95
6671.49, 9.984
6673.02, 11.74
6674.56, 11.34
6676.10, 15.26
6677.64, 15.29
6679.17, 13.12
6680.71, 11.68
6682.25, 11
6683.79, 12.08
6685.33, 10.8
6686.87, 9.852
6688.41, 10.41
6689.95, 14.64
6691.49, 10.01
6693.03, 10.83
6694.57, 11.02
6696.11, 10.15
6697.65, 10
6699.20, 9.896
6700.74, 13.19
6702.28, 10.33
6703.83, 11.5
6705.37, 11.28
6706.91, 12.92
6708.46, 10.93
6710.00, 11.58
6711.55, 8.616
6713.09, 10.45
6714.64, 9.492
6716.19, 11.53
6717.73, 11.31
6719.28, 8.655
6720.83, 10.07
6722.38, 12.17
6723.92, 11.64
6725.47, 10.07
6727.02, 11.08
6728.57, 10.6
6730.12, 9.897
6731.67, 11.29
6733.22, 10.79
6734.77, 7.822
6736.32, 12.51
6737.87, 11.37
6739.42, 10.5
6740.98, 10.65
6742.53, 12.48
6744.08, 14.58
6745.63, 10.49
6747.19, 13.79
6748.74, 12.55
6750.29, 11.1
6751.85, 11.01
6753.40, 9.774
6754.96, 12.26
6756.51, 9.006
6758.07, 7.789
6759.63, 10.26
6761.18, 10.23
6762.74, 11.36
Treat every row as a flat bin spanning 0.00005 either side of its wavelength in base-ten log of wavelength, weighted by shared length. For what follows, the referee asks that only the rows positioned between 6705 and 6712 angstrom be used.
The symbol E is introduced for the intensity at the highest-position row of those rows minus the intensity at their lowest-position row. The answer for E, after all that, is -3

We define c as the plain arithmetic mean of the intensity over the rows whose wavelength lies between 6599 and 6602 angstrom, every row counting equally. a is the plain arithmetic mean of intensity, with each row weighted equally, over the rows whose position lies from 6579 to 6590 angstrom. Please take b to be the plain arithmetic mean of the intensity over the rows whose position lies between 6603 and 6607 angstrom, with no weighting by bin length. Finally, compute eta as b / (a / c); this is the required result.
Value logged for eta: 11.3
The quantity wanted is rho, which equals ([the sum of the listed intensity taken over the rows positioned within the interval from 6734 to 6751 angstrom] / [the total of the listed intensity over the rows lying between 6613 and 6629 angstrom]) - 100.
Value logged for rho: -99.0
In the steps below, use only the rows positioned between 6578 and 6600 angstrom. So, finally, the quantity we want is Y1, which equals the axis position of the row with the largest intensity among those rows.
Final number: 6579.95 angstrom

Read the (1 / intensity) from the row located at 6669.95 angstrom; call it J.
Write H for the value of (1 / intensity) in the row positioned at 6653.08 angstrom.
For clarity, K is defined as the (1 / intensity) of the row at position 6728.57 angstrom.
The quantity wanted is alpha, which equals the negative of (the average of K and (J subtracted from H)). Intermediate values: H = 0.123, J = 0.077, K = 0.094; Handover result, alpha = -0.070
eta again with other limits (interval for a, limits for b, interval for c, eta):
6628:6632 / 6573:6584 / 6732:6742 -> 14.6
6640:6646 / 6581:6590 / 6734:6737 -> 10.6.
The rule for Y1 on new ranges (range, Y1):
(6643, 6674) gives 6660.74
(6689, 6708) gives 6689.95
